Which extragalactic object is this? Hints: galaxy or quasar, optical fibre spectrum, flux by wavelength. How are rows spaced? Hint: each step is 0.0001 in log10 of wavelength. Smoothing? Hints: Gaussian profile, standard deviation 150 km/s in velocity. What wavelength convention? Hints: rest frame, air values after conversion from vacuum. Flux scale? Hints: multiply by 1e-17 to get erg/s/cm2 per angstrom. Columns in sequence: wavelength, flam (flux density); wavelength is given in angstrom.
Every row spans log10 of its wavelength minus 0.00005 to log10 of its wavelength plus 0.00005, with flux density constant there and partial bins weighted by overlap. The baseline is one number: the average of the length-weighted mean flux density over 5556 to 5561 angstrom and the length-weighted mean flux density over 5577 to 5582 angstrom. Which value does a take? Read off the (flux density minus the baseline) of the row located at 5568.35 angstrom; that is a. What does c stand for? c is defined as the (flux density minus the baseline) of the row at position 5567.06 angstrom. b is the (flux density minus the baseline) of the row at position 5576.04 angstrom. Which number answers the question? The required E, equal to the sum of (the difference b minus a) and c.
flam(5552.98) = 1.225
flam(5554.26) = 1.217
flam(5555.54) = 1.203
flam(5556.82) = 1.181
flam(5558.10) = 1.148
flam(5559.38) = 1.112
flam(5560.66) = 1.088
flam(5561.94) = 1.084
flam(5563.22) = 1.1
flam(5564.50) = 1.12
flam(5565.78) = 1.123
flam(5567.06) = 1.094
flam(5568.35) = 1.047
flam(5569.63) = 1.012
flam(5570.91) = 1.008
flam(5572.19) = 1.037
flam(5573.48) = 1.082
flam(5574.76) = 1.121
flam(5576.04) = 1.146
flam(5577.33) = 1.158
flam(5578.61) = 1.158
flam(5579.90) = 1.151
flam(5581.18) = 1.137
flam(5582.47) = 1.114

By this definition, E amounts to 0.05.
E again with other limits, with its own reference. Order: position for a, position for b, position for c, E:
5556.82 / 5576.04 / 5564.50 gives -0.06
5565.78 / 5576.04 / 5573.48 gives -0.04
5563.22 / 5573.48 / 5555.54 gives 0.04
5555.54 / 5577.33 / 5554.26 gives 0.03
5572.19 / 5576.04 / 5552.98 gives 0.19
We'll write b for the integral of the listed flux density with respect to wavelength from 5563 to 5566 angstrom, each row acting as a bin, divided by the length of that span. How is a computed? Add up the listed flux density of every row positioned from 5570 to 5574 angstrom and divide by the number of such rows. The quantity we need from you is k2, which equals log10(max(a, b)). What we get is 0.0477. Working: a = 1.04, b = 1.12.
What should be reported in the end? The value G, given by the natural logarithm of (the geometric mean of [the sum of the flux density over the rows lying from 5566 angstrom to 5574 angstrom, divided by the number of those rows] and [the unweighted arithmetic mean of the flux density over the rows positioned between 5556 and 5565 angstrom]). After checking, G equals 0.079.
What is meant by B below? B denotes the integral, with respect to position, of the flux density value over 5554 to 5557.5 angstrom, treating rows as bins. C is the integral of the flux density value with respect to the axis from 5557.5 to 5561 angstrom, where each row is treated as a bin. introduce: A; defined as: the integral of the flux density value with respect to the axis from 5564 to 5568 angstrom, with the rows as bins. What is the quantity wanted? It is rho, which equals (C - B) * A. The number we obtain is -1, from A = 4.42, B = 4.19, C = 3.91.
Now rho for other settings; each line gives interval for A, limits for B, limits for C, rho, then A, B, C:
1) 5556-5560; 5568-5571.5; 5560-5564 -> 4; 4.60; 3.58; 4.37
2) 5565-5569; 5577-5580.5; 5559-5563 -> 1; 4.35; 4.04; 4.38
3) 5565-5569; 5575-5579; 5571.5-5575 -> -4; 4.35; 4.60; 3.76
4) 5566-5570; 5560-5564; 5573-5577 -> 0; 4.24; 4.37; 4.49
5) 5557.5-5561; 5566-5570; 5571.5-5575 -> -2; 3.91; 4.24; 3.76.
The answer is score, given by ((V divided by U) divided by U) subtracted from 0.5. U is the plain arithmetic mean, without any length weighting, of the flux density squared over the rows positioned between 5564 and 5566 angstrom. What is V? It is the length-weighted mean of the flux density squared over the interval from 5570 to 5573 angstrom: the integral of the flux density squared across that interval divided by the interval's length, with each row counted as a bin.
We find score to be -0.16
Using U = 1.26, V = 1.05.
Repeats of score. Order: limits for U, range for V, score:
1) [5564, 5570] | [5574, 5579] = -0.46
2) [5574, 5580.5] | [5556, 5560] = -0.26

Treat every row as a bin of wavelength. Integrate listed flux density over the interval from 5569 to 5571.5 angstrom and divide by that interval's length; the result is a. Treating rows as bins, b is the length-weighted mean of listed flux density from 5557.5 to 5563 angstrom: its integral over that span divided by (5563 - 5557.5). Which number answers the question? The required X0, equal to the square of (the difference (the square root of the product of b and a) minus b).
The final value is 0.0024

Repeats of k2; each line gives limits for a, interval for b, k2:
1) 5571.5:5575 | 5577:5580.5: 0.0627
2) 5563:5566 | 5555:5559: 0.0690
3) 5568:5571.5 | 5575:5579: 0.0611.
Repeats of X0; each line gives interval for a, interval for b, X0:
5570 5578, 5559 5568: 0.0000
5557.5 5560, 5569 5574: 0.0022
